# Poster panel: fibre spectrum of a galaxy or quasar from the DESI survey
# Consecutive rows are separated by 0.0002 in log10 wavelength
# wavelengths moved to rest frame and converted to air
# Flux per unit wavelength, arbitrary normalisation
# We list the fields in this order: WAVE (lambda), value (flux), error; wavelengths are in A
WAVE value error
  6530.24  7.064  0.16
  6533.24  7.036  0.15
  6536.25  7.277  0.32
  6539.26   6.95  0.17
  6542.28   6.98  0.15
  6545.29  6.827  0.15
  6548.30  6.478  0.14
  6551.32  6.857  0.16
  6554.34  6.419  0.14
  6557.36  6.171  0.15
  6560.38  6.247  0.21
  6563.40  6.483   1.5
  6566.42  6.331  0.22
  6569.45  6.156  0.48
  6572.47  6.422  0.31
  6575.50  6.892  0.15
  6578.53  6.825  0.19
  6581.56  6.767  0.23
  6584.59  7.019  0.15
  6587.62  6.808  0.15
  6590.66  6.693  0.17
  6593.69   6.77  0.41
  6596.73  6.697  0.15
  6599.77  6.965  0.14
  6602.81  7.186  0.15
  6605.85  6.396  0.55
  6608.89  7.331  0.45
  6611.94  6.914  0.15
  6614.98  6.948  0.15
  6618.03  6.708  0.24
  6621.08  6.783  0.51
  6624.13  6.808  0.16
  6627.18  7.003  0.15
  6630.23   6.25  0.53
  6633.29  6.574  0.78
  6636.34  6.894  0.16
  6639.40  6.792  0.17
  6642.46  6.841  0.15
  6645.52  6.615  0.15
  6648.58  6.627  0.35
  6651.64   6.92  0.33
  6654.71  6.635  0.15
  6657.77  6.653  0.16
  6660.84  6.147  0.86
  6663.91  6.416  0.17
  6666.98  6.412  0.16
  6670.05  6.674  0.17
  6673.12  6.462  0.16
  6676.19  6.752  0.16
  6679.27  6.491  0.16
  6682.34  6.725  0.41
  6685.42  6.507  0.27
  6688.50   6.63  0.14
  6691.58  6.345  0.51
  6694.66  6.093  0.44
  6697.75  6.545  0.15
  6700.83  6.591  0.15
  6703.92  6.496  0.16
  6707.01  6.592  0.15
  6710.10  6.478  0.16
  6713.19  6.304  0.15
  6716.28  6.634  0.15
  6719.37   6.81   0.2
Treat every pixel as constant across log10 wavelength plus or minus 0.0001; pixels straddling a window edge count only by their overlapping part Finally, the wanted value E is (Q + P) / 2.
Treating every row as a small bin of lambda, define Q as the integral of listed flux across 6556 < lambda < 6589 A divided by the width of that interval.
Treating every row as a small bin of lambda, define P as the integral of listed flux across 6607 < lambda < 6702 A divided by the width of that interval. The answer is 6.60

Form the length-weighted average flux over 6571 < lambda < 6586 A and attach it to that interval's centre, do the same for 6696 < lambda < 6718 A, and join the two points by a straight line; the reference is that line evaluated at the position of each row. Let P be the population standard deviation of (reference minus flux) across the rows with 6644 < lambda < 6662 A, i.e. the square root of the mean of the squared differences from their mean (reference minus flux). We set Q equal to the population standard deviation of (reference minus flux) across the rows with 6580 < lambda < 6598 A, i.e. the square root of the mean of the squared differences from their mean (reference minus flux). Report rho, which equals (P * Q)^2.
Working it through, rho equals 0.0005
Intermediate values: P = 0.223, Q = 0.10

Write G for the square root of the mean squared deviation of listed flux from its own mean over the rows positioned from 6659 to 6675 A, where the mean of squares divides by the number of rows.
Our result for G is 0.17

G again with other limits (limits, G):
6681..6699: 0.21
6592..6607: 0.26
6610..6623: 0.10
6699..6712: 0.05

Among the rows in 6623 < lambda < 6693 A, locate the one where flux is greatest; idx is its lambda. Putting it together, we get 6627.18 A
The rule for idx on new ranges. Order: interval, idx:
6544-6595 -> 6584.59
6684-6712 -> 6688.50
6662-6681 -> 6676.19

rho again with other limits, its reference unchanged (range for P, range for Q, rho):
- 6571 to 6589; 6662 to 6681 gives 0.0007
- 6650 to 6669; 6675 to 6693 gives 0.0010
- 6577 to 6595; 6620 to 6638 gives 0.0006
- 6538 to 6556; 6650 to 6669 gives 0.0025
